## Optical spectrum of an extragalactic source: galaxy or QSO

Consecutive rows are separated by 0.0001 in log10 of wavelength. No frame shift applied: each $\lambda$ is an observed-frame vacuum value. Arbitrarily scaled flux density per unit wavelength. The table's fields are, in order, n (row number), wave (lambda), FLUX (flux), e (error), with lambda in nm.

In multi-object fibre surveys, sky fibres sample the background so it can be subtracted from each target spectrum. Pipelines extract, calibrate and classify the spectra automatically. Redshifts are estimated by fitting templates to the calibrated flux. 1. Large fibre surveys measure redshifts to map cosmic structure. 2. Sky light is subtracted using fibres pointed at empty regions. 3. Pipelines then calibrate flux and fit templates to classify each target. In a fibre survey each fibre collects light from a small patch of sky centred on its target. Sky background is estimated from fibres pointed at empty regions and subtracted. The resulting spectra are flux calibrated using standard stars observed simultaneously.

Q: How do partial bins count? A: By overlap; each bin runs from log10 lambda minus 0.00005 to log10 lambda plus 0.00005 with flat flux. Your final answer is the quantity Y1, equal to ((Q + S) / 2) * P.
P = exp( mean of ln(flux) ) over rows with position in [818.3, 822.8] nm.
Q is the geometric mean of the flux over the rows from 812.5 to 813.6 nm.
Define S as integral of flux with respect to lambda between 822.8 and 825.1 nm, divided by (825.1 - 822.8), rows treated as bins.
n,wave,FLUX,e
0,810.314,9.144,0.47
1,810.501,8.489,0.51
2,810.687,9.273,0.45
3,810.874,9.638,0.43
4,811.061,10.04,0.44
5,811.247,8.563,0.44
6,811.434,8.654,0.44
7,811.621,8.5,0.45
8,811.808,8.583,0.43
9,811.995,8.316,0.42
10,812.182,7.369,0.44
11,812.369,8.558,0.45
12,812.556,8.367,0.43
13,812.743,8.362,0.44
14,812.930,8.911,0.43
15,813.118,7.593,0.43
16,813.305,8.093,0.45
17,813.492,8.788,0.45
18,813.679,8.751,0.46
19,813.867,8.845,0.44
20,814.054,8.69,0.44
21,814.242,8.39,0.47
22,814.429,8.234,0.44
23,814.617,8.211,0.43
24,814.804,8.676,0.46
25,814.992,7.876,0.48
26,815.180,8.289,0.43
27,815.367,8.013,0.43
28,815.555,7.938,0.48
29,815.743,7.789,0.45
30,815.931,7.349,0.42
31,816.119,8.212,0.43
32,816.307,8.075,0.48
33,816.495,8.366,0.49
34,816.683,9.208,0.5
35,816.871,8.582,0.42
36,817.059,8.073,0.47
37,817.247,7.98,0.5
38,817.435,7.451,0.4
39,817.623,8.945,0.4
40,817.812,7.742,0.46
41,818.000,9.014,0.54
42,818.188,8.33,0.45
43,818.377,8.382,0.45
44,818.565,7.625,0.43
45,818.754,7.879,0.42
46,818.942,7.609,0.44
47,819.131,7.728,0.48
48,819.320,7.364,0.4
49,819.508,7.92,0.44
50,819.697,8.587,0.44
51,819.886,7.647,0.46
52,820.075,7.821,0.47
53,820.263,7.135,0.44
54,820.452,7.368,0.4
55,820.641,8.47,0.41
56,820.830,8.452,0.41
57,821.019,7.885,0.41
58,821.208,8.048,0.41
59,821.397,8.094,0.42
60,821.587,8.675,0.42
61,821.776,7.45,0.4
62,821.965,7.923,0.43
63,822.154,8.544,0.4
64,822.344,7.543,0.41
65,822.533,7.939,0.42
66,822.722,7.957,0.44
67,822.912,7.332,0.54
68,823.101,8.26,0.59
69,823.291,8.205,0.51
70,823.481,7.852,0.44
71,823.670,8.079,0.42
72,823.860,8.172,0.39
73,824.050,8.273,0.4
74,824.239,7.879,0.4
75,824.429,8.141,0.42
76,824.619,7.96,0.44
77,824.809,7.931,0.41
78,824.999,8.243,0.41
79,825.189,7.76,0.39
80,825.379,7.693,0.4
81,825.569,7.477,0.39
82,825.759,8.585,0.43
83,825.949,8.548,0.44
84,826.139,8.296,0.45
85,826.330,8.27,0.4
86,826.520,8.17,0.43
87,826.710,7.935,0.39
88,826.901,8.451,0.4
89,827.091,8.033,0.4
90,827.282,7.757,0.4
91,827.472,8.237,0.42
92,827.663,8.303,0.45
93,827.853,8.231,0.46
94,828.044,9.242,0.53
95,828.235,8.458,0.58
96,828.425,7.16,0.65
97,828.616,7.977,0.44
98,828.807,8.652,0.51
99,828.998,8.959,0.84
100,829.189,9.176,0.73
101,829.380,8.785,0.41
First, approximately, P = 7.91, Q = 8.34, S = 8.02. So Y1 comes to 64.7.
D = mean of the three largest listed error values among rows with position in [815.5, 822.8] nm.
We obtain 0.51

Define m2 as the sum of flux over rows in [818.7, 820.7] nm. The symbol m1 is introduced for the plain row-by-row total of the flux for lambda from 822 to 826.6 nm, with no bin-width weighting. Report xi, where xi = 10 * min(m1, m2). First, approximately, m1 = 193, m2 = 86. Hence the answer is 855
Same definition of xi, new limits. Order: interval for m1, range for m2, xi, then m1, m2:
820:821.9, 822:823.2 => 476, 79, 48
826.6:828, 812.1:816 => 569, 57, 173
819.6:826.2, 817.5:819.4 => 806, 280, 81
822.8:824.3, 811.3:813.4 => 641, 64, 91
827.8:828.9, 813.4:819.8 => 497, 50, 279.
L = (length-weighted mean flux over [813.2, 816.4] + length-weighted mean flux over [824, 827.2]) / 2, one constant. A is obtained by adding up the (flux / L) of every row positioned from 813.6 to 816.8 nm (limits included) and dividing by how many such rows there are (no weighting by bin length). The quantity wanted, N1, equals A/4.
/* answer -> 0.254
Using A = 1.01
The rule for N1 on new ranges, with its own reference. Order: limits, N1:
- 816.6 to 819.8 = 0.249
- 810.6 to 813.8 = 0.263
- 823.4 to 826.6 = 0.247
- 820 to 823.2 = 0.243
